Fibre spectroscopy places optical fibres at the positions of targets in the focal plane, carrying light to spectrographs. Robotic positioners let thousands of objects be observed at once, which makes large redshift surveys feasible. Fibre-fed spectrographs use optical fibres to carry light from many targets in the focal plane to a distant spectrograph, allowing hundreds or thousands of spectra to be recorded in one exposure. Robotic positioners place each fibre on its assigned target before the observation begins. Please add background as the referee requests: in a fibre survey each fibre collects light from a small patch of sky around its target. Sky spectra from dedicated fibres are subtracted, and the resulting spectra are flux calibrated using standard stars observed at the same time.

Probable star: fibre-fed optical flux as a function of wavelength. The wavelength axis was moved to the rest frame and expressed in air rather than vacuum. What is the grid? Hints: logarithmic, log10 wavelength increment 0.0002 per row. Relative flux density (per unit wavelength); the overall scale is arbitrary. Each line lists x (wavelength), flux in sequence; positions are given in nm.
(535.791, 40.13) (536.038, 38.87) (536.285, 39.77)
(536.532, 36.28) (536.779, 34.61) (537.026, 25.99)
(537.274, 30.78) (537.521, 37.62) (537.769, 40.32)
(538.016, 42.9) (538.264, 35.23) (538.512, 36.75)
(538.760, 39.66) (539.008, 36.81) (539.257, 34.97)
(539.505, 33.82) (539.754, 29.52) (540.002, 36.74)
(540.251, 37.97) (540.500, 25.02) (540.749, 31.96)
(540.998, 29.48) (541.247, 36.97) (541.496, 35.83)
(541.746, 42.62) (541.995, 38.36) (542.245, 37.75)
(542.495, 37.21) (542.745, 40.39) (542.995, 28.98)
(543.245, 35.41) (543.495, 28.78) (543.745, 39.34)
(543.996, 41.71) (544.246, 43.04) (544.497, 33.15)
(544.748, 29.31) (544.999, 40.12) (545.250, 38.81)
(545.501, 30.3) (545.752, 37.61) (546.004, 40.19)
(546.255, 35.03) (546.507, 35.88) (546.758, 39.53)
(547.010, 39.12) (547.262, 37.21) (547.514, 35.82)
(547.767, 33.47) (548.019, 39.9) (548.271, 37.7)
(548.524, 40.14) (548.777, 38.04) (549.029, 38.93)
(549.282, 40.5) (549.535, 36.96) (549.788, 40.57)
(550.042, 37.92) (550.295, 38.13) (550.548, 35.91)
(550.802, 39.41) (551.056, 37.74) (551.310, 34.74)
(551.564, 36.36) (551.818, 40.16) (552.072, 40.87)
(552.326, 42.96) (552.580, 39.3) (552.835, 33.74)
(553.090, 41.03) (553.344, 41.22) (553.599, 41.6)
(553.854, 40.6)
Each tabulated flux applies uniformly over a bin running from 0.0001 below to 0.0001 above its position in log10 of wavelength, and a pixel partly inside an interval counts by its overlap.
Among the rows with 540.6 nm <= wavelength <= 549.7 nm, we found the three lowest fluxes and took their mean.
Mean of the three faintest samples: 29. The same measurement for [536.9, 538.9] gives 31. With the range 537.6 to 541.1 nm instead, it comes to 28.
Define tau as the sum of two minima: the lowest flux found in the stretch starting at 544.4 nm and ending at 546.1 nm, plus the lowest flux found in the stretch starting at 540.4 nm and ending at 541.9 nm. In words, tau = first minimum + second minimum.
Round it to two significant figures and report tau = 54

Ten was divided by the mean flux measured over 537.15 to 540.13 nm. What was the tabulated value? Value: 0.276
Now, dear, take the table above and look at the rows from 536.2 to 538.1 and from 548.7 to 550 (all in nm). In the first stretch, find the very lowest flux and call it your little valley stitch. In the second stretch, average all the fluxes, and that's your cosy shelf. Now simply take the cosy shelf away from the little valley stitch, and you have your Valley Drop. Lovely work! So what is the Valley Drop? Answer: -13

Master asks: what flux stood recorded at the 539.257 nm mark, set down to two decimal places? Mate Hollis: 34.97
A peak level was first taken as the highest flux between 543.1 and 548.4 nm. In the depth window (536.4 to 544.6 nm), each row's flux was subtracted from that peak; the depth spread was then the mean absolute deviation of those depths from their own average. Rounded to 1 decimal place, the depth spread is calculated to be 3.7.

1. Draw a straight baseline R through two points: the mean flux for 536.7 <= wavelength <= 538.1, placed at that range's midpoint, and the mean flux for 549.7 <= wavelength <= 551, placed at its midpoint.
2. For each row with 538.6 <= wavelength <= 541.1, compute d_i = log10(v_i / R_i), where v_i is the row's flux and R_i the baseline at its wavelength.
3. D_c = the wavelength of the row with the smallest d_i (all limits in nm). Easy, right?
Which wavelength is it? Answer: 540.500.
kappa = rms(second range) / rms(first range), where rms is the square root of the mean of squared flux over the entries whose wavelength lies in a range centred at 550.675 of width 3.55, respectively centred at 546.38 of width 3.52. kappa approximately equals 1.05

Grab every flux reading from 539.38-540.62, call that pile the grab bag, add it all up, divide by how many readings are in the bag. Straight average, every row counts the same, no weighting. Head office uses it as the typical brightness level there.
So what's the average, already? 32.6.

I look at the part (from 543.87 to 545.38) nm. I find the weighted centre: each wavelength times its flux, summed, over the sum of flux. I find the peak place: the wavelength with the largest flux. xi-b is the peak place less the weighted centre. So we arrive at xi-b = -0.36 nm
